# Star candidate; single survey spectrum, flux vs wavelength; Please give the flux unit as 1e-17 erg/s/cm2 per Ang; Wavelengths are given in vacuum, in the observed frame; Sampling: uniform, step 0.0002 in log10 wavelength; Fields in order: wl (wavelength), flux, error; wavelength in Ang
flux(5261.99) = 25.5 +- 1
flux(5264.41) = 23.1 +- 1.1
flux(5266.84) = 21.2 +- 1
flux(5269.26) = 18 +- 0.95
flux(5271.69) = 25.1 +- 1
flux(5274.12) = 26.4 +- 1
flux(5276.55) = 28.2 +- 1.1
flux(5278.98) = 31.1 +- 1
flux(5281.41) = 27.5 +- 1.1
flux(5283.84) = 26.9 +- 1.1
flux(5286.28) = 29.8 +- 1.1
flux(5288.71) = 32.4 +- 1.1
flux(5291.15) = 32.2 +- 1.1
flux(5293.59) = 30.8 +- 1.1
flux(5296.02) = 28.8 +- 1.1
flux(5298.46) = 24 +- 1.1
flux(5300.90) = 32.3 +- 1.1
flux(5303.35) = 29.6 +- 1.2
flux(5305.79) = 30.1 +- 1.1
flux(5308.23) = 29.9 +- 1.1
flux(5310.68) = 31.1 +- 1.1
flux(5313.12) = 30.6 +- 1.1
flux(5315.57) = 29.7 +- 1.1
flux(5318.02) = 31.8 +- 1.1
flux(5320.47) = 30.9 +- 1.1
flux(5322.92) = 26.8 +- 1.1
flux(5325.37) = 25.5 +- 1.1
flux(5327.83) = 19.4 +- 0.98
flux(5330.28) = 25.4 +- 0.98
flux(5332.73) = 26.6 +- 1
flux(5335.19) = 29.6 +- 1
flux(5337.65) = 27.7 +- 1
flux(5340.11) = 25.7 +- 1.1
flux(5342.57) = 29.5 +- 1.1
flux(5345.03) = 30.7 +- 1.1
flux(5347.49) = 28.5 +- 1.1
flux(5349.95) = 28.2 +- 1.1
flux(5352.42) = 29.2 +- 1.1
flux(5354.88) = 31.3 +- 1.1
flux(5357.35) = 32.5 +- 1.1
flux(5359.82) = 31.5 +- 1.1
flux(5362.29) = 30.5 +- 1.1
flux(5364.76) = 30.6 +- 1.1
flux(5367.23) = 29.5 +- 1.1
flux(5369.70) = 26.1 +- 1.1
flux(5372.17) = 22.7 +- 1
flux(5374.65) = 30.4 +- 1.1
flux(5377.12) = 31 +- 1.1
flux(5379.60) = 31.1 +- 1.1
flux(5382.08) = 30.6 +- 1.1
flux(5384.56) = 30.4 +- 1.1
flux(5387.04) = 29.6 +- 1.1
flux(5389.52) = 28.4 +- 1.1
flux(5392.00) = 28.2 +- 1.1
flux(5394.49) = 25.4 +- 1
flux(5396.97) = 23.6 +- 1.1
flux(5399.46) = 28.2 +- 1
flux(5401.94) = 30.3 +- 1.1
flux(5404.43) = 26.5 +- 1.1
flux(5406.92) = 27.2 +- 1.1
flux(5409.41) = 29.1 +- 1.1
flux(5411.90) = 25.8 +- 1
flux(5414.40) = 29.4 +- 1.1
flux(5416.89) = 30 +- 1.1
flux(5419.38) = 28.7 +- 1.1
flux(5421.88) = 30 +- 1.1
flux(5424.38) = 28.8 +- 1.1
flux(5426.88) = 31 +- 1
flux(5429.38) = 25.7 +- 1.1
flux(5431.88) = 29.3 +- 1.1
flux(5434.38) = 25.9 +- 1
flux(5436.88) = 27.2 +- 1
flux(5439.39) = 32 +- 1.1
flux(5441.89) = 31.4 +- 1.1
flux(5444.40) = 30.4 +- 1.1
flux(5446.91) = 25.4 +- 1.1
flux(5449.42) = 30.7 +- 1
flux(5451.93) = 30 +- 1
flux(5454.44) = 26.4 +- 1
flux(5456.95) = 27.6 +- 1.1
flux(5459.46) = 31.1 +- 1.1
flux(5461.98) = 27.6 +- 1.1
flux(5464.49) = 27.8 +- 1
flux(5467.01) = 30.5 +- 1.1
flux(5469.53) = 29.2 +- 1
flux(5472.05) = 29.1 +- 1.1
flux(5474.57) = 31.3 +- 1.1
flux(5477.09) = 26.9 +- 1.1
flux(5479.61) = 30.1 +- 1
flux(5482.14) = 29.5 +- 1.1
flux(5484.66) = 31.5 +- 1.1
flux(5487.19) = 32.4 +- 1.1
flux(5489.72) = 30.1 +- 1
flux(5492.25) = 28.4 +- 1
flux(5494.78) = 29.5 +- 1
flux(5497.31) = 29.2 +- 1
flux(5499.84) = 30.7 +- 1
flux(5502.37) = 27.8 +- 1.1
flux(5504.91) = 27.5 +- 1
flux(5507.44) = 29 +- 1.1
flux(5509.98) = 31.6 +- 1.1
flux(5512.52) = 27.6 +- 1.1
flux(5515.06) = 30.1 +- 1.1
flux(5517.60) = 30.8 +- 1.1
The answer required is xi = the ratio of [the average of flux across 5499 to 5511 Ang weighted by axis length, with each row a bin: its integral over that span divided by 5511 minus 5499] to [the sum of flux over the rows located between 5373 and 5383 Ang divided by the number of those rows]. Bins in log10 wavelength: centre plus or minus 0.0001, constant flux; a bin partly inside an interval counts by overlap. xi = 0.95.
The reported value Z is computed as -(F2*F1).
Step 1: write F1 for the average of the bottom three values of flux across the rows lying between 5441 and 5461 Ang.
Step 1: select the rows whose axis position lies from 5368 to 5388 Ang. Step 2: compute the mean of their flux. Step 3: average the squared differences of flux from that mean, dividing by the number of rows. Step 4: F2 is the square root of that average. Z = -74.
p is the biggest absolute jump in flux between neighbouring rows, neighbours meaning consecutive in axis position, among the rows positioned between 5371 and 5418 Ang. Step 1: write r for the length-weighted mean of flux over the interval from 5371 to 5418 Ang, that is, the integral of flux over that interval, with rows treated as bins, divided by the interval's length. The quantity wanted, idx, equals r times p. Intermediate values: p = 7.7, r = 28.3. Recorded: 218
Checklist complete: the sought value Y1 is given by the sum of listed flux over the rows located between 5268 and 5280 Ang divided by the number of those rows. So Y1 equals 26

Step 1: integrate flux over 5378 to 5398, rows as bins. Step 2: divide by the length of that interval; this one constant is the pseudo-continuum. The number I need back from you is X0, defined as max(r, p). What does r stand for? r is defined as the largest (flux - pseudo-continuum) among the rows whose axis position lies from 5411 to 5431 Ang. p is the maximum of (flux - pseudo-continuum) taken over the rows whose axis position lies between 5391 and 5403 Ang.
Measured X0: 2.5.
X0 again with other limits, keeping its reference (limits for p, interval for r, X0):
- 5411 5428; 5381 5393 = 2.5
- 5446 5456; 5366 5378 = 2.5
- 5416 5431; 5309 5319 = 3.3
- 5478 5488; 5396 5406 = 3.9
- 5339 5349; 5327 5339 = 2.2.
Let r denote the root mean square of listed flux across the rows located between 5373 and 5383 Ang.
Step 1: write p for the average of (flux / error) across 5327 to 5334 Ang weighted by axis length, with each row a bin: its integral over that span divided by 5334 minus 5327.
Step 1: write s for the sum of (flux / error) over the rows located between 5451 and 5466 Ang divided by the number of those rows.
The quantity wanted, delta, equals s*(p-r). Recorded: -173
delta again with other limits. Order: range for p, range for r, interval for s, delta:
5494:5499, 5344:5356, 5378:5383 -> -4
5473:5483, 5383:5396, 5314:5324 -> -27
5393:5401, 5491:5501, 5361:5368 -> -119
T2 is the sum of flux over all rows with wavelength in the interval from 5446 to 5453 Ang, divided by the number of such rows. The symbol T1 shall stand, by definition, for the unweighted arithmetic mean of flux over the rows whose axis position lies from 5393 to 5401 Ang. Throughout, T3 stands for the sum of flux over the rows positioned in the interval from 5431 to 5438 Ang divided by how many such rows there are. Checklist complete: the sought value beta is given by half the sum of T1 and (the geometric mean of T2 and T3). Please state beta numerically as 26.9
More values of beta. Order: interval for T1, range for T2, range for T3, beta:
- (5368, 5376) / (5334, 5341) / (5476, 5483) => 27.3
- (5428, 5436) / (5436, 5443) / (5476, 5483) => 28.2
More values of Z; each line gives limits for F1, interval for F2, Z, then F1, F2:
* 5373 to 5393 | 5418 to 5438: -51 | 29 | 1.8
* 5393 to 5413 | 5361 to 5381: -70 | 25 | 2.8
